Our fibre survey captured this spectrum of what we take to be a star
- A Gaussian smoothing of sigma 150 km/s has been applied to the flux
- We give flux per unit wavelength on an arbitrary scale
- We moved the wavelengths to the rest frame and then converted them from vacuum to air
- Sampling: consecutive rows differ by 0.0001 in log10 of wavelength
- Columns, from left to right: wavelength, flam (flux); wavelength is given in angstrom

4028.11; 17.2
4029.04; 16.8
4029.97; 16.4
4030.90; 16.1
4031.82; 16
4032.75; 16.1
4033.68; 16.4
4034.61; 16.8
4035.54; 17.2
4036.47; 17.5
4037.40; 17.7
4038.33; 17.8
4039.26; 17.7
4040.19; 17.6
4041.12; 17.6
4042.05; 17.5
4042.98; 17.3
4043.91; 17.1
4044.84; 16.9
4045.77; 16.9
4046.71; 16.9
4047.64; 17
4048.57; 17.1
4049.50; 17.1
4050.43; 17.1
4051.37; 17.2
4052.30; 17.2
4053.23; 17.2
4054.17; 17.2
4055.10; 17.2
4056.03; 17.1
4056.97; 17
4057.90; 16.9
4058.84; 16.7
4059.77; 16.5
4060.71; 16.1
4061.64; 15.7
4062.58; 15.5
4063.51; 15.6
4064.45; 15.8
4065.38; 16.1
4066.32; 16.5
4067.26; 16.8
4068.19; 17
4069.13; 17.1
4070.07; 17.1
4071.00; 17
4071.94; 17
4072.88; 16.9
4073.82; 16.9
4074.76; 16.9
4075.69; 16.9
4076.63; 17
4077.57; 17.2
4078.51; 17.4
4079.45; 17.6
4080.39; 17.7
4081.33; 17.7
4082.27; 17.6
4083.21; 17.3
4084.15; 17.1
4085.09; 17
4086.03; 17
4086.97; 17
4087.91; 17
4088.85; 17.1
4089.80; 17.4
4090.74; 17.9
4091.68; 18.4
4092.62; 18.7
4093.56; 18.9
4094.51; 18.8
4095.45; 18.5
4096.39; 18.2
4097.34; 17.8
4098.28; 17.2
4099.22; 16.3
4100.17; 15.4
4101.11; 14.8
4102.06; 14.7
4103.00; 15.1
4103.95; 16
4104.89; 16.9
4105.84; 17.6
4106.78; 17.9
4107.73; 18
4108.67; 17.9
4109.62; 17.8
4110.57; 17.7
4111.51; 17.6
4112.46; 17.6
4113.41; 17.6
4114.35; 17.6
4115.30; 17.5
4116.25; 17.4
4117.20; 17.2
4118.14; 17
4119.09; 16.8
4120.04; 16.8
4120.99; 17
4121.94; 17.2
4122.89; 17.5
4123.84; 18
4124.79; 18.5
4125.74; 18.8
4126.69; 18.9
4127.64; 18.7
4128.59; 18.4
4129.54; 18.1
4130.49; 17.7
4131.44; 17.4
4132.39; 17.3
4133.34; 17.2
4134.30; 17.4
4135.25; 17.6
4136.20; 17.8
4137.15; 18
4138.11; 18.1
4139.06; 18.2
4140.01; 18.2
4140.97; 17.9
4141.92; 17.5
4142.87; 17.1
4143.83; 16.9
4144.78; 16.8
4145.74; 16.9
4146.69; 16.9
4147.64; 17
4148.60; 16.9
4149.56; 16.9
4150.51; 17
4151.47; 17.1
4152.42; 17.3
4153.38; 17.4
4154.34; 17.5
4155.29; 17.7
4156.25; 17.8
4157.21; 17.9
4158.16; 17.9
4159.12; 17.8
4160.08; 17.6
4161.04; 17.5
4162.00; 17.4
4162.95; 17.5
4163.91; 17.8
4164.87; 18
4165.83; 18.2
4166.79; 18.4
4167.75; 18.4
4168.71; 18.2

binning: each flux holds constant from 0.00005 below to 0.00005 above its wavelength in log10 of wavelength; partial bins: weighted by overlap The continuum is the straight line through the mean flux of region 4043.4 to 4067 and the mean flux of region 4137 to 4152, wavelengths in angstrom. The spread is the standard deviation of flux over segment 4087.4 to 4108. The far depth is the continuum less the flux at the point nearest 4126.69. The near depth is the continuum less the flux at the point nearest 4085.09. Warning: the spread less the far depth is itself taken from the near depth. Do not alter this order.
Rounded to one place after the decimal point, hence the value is -3.1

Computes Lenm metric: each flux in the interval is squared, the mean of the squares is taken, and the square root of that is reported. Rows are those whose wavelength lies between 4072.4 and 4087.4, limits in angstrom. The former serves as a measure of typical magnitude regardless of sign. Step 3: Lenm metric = 17.2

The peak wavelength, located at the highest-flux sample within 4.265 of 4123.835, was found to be 4126.69 angstrom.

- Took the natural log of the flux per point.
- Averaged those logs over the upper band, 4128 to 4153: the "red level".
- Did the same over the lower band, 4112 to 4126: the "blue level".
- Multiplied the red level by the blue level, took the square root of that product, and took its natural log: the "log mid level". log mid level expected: 1.05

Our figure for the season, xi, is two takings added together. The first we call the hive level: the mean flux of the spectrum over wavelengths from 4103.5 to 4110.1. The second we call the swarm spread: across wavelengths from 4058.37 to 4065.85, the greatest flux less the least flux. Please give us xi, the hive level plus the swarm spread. 18.6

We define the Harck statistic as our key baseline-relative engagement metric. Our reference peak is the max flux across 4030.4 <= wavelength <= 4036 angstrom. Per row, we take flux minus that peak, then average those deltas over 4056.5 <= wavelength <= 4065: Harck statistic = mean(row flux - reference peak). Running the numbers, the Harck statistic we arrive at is -1.0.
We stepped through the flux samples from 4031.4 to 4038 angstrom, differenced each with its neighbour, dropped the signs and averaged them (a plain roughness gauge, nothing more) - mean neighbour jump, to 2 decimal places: 0.28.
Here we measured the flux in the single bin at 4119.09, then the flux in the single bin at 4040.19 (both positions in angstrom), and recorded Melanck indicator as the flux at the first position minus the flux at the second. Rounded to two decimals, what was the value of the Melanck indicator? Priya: -0.80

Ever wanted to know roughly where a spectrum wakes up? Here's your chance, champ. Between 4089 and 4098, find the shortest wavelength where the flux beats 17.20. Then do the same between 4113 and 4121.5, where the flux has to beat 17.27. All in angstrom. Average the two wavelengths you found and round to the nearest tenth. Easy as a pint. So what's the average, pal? 4101.6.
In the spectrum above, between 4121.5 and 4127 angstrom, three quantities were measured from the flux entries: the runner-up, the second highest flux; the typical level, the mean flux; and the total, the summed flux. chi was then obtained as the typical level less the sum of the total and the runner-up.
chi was -110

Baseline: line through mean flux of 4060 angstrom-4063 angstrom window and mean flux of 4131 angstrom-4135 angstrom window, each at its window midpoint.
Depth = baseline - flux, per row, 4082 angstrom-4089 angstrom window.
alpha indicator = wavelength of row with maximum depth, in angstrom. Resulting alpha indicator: 4087.91 angstrom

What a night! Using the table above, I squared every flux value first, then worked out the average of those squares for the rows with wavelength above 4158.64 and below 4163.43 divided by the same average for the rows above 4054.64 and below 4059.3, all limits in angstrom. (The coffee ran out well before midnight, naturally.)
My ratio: 1.07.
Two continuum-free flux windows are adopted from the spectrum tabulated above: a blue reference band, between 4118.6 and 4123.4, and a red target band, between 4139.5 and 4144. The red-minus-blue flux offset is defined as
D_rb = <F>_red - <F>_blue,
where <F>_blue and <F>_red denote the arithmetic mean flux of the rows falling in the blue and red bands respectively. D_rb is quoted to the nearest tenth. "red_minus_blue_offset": 0.5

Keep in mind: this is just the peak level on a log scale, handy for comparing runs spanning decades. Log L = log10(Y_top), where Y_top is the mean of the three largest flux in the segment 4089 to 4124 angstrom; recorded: 1.27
